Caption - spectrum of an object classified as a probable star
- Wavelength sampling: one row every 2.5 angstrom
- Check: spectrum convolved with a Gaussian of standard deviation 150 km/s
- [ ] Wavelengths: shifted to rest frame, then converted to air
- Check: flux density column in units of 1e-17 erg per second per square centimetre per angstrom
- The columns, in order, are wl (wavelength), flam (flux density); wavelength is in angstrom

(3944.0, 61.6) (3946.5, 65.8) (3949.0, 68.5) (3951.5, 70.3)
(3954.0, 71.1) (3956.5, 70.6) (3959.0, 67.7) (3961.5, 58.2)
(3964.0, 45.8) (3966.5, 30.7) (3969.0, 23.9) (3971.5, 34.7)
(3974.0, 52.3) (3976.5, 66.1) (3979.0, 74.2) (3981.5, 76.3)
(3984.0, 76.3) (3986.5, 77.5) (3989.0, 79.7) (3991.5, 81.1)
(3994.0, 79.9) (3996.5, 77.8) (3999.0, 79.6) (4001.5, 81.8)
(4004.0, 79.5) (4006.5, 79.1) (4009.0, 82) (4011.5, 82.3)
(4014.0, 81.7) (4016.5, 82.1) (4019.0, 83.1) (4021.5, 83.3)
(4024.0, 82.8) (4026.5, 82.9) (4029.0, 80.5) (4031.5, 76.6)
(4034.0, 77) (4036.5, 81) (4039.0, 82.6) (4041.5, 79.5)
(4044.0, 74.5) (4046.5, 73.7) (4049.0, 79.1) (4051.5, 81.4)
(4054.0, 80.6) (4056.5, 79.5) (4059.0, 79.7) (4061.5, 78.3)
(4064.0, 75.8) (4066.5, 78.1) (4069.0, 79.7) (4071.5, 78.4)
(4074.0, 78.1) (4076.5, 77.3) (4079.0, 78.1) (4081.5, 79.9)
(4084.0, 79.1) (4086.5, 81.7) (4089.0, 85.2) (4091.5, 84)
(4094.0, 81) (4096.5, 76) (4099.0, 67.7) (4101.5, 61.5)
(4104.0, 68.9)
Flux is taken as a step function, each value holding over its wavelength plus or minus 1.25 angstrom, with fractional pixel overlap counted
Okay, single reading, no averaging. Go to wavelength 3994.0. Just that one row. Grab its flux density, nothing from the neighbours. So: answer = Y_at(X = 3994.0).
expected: 79.9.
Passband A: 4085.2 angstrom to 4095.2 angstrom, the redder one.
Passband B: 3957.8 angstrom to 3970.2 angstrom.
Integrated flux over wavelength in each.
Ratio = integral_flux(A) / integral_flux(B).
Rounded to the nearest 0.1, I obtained 1.5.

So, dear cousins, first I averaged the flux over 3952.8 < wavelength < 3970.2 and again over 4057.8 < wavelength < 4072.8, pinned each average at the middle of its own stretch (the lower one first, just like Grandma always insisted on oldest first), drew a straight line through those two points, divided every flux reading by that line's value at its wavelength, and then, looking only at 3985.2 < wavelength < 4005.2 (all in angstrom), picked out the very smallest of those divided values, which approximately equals 1.3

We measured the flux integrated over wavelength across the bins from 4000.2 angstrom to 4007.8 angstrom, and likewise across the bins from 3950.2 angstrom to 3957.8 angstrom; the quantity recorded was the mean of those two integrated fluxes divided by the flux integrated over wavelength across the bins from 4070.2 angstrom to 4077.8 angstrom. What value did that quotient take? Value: 0.97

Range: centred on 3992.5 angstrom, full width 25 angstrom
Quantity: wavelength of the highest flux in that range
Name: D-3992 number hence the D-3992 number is 4001.5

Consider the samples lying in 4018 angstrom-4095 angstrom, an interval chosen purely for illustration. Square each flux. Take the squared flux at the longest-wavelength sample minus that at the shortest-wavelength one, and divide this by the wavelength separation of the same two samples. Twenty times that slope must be -92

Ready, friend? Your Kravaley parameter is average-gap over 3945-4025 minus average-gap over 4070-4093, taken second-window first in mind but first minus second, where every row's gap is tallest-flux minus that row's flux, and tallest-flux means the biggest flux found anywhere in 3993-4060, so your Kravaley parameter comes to 10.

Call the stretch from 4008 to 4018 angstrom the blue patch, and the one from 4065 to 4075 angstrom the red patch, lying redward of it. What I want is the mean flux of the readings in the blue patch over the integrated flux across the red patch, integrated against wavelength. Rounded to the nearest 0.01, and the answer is 0.10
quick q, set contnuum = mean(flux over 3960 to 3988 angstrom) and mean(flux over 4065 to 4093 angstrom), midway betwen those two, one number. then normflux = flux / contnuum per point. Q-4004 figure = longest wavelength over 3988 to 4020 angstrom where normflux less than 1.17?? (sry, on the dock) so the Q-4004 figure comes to 4006.5 angstrom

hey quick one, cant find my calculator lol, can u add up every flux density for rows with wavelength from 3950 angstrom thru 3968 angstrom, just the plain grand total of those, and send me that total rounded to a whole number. 414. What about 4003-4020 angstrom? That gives 570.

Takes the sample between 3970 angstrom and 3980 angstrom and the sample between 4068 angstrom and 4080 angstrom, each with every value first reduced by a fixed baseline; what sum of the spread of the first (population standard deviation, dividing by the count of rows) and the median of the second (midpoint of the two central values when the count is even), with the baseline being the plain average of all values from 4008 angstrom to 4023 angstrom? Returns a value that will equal 10.7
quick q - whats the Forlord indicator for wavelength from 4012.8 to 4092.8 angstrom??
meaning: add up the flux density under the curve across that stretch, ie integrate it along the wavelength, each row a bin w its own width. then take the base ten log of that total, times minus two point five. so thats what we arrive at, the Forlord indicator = -9.5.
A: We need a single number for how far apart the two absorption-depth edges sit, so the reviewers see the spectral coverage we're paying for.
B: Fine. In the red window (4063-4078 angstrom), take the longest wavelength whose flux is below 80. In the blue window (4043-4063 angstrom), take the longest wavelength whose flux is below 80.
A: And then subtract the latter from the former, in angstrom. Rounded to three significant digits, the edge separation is 15.0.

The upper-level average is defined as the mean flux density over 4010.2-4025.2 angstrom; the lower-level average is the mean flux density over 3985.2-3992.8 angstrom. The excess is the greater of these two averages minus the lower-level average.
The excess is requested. 3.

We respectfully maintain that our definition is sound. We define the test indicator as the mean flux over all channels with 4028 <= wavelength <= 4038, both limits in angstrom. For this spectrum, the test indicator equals 78.8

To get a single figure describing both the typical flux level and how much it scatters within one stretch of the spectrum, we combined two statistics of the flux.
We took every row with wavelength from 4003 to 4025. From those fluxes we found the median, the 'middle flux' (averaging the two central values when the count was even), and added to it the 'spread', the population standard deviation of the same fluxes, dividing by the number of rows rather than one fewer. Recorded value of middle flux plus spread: 83.5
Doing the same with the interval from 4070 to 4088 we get 79.8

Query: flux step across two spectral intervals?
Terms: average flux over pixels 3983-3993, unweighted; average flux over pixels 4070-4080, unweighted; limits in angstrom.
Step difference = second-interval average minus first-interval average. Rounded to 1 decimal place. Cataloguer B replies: -0.7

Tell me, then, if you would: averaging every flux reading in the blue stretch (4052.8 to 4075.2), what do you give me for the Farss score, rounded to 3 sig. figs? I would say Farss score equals 78.7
